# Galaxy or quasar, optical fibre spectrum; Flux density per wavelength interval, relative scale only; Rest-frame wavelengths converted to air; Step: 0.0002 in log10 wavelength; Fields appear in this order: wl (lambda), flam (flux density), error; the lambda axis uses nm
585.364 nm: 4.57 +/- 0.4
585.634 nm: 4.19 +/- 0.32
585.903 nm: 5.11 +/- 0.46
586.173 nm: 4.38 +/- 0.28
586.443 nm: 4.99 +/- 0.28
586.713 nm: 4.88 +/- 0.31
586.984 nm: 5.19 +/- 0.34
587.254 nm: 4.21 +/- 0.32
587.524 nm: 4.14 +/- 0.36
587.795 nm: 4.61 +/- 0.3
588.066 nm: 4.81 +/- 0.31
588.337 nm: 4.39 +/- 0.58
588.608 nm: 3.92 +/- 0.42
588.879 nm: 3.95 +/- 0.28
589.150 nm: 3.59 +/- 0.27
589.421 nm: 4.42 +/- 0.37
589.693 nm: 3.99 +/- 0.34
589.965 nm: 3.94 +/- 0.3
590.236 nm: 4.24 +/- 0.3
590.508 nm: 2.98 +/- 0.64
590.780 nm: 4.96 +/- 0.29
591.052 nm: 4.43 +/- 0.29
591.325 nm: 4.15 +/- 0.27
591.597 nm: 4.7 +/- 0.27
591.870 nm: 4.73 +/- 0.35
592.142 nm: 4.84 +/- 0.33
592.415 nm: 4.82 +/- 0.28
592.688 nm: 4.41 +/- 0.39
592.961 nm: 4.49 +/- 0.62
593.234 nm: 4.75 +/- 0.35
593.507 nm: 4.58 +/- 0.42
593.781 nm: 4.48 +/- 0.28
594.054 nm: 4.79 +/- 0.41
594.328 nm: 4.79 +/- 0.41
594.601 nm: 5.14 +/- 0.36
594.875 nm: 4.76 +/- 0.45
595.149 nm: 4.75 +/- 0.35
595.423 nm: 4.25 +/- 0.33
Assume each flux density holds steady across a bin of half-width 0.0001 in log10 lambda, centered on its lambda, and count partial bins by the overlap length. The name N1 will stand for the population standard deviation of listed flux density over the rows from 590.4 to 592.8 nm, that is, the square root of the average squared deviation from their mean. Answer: 0.57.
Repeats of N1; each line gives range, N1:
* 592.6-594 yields 0.12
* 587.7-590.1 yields 0.37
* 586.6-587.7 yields 0.44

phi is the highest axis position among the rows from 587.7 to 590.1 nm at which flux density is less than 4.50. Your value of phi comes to 589.965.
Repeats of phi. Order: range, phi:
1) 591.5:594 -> 593.781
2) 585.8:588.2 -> 587.524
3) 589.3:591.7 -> 591.325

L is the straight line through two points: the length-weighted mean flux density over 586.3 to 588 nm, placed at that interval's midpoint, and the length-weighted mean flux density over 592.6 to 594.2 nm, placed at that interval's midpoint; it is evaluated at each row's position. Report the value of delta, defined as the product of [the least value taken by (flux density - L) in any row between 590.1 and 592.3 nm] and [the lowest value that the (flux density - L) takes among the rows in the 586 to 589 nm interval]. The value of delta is 1.2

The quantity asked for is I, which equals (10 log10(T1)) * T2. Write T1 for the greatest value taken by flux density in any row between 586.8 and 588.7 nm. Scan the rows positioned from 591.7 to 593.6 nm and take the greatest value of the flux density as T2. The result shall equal 34.6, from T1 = 5.19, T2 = 4.84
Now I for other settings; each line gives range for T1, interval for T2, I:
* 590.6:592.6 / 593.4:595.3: 35.7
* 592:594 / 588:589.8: 32.9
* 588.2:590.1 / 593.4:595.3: 33.2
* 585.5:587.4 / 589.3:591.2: 35.5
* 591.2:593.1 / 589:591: 34.0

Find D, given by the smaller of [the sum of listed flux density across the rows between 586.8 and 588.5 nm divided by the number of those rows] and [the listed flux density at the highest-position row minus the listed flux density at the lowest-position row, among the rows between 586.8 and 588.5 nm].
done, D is -0.8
